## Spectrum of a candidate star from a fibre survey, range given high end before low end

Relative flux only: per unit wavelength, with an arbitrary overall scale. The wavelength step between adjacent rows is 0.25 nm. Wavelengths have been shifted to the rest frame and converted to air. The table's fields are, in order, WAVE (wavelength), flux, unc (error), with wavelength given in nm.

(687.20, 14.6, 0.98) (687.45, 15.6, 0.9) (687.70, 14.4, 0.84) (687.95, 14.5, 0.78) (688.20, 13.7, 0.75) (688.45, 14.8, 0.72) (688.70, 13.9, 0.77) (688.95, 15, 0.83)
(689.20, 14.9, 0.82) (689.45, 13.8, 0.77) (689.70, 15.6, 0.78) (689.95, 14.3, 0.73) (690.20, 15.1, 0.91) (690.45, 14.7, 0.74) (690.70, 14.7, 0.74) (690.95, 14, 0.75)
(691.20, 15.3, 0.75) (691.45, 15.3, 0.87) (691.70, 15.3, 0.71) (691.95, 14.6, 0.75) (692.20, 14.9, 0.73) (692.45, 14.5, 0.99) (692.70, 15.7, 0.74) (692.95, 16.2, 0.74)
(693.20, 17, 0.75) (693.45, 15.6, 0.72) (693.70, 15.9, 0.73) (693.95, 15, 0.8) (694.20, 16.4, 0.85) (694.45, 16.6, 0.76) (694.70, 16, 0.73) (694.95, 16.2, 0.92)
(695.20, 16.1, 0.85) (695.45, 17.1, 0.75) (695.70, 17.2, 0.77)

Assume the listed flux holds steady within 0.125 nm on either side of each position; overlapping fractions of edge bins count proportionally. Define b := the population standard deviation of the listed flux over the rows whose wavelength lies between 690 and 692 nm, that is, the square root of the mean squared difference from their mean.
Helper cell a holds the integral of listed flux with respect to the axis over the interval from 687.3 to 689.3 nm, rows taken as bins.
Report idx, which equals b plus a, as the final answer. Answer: 29.6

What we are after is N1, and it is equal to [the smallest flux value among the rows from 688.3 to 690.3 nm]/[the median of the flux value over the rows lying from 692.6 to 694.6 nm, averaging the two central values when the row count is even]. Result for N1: 0.86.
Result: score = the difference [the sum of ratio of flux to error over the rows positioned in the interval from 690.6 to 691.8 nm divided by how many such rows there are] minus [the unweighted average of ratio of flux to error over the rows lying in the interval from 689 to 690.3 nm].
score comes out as 1.2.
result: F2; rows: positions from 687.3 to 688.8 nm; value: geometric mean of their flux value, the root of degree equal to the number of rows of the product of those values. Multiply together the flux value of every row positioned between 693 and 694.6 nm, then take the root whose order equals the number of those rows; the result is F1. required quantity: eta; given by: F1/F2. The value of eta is 1.11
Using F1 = 16.1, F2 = 14.5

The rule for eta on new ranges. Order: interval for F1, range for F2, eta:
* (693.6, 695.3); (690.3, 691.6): 1.08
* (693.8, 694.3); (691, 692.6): 1.05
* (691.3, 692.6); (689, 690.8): 1.01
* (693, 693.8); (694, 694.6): 0.98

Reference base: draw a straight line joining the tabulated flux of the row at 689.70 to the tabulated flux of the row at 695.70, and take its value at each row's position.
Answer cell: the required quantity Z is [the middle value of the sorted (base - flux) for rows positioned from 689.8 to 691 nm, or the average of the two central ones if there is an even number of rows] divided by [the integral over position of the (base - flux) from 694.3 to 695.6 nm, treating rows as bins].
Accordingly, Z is 1.54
